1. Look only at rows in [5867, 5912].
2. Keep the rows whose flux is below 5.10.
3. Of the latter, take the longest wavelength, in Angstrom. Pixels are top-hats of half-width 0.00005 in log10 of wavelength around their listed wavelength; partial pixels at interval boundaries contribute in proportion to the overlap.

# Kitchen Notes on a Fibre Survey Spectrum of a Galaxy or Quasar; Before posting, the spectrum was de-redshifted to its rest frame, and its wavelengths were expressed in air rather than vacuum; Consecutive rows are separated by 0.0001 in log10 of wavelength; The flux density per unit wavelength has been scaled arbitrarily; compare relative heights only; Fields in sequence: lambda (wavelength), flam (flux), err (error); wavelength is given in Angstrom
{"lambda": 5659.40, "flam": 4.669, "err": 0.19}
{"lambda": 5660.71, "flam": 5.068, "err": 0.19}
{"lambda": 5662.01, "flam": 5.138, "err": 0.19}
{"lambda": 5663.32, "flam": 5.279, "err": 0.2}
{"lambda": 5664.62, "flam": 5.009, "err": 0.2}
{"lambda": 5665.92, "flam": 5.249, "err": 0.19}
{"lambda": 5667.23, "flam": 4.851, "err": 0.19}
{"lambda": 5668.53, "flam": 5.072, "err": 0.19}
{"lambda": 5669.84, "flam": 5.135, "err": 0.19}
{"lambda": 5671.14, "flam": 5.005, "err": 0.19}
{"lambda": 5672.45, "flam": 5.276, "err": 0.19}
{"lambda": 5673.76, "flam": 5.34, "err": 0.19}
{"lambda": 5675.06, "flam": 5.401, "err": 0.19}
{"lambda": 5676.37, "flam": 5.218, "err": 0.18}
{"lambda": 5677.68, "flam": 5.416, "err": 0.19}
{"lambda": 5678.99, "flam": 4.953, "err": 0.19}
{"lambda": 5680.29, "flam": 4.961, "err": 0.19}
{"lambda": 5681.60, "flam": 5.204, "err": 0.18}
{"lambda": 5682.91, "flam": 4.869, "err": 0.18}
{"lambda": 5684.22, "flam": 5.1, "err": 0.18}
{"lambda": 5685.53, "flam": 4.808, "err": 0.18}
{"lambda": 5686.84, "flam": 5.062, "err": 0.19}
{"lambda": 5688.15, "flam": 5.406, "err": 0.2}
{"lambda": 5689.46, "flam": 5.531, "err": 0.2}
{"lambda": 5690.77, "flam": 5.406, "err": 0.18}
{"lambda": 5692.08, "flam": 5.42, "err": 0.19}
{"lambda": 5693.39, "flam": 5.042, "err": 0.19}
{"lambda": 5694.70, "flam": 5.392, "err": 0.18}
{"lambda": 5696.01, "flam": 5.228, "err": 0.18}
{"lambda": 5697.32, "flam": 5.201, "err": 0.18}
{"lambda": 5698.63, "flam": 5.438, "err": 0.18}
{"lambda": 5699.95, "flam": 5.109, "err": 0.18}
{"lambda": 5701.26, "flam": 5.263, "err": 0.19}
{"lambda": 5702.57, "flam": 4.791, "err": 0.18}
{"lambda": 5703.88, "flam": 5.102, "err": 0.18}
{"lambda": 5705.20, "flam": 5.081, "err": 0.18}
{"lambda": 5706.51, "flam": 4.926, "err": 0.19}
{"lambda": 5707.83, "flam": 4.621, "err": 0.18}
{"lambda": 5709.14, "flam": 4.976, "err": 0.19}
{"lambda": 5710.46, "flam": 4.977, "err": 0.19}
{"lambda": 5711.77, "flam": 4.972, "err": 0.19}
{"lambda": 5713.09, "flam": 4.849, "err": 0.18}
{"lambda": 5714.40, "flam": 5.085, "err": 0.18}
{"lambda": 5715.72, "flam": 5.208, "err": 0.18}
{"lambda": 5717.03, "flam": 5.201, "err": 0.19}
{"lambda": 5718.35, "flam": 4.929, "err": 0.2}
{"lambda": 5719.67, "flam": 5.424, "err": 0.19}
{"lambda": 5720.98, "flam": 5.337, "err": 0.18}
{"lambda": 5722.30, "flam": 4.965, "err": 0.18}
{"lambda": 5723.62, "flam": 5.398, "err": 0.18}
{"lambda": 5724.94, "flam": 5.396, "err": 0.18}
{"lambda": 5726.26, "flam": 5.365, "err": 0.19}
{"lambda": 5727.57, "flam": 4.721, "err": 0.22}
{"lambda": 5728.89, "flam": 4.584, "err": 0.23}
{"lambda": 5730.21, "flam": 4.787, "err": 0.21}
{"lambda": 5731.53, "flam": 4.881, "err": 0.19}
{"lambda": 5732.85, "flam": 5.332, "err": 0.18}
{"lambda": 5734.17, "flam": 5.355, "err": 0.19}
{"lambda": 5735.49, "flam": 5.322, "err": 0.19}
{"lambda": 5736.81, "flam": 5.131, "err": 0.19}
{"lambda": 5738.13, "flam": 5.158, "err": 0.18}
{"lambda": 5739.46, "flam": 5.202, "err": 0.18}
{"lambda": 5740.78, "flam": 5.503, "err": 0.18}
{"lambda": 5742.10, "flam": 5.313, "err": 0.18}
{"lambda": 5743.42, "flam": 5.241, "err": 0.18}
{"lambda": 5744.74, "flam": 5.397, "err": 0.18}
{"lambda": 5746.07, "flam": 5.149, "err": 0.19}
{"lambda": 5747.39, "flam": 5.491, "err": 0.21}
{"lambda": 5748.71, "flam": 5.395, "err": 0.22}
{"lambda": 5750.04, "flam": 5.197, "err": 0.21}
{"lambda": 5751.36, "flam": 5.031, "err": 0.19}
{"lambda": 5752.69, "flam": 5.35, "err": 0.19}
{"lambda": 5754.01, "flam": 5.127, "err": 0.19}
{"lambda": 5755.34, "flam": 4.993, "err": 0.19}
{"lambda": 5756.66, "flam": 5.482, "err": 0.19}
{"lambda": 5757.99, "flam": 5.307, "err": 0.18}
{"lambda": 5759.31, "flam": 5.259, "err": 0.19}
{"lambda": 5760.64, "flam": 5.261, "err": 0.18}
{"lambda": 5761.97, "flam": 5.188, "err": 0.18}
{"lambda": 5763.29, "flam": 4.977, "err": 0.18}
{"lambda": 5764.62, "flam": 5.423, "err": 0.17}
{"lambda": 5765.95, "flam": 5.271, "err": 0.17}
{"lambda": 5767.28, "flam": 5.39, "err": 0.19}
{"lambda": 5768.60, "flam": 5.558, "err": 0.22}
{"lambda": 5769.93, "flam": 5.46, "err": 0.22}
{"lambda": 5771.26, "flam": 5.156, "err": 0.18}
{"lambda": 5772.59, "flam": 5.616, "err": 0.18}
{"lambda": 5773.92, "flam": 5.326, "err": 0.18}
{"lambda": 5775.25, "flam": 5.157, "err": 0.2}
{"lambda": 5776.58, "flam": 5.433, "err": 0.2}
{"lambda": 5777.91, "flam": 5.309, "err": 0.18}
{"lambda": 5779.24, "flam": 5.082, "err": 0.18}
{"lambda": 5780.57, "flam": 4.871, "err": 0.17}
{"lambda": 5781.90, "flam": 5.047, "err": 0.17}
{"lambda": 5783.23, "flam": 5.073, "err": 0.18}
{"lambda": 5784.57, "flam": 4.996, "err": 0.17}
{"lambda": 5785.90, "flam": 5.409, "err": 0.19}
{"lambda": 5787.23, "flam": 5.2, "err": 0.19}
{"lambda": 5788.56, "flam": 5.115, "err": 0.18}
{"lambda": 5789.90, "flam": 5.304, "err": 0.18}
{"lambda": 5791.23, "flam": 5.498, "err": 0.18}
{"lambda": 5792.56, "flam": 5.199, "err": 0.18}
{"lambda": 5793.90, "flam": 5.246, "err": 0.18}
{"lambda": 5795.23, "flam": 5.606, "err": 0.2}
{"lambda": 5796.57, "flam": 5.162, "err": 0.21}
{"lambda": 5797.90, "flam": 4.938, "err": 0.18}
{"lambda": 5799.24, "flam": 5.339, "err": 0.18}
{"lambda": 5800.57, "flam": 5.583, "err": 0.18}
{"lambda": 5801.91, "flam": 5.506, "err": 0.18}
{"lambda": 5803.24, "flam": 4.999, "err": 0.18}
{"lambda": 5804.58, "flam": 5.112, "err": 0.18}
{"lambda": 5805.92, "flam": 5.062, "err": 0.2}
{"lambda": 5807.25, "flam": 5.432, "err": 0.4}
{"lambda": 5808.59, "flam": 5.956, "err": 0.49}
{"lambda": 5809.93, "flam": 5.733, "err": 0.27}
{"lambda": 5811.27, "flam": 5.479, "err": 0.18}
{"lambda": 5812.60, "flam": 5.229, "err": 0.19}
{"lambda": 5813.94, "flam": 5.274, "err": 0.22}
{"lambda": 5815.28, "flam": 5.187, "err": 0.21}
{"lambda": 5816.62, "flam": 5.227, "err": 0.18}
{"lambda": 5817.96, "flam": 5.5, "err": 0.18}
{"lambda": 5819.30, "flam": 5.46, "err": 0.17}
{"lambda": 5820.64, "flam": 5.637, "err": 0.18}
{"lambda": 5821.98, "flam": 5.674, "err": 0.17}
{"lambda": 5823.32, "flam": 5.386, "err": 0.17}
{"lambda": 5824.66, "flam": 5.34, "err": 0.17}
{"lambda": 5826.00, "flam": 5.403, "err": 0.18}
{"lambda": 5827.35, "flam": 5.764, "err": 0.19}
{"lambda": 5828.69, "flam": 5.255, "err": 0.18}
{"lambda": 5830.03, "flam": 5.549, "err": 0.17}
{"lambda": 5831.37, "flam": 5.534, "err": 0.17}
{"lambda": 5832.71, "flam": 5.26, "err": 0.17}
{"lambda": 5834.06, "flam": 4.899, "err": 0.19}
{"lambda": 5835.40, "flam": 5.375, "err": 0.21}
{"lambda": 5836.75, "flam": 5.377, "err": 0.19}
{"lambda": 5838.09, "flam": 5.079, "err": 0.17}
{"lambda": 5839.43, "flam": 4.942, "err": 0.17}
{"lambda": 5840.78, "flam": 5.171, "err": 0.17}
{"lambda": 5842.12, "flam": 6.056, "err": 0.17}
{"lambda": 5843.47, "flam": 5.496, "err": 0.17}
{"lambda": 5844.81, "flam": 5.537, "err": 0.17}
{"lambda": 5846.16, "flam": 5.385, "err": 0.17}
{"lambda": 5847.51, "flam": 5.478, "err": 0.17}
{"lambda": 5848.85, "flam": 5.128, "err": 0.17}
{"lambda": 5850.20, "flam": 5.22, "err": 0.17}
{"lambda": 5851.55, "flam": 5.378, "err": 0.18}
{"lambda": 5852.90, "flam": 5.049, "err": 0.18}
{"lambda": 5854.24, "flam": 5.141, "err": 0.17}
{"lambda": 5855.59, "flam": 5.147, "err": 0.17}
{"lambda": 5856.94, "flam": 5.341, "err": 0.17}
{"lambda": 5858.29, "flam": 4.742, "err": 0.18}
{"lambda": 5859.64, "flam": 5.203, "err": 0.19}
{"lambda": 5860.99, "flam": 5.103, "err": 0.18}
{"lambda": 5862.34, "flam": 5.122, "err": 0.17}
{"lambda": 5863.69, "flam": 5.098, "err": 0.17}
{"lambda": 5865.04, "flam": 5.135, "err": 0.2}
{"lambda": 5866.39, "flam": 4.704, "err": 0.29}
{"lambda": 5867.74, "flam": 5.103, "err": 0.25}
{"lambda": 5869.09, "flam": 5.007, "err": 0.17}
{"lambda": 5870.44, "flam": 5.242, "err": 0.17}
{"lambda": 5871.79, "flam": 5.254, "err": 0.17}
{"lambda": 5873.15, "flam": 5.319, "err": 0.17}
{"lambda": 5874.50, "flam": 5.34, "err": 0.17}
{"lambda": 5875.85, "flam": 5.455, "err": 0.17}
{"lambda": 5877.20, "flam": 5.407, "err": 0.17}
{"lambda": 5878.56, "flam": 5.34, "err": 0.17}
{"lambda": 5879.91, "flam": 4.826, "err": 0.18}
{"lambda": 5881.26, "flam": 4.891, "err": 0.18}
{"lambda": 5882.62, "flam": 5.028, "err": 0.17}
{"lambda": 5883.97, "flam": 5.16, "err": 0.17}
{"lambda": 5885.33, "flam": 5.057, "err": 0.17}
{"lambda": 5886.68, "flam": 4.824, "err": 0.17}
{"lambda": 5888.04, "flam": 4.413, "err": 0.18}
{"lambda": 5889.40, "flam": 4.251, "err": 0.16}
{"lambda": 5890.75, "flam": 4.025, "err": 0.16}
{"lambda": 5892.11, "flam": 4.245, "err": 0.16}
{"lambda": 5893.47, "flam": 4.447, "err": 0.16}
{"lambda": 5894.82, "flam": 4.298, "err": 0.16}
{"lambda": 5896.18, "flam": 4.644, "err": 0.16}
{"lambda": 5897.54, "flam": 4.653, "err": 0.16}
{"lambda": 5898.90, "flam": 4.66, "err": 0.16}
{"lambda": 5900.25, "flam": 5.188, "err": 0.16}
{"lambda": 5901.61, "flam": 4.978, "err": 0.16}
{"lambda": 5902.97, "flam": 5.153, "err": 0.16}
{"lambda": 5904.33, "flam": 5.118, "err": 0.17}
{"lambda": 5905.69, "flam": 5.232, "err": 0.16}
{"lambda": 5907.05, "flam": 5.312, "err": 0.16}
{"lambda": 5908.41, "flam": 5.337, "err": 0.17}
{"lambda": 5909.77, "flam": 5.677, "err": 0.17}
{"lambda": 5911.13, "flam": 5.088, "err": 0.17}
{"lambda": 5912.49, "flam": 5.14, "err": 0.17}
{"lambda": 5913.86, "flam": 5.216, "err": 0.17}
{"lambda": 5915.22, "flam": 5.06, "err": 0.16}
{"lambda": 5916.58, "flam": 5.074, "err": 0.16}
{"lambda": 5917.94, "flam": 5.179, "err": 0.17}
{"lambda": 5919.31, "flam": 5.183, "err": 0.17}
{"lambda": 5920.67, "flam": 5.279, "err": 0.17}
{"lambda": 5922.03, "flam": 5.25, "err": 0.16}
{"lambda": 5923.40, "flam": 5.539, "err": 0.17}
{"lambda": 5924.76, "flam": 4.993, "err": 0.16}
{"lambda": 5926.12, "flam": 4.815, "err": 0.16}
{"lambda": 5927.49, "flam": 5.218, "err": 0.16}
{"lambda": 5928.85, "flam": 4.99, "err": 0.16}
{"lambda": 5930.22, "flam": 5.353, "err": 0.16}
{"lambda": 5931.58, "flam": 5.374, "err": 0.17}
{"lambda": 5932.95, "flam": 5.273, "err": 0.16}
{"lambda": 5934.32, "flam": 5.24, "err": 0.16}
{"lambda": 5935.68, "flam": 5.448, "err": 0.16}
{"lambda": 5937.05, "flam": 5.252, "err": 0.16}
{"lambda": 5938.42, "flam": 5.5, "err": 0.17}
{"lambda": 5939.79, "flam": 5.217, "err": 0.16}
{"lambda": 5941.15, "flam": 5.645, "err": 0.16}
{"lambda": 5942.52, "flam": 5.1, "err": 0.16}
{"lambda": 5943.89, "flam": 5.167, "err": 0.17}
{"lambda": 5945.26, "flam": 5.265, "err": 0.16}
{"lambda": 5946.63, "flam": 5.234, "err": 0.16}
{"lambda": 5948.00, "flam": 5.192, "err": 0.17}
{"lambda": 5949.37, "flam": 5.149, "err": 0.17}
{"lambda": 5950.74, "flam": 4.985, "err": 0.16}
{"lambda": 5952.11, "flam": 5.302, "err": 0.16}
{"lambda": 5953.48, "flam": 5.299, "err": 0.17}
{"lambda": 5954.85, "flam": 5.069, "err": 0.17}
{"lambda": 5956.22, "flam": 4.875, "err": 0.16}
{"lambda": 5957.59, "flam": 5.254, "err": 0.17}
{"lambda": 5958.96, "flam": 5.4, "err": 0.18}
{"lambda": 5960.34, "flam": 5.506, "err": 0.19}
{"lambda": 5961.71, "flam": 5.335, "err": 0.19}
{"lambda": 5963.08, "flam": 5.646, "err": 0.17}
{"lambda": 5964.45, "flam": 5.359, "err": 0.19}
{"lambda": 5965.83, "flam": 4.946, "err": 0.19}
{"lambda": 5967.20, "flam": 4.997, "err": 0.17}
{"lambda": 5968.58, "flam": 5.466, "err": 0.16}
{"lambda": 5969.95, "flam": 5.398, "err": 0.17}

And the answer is 5911.13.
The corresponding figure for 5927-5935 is 5928.85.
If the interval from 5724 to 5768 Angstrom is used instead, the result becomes 5763.29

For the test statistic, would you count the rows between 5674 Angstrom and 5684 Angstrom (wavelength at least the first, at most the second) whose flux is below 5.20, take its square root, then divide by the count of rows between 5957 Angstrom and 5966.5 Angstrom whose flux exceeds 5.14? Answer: 0.29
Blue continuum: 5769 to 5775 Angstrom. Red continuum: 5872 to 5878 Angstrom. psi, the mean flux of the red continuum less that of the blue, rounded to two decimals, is -0.01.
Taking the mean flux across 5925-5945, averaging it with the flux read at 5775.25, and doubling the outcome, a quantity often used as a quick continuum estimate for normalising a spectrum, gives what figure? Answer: 10.4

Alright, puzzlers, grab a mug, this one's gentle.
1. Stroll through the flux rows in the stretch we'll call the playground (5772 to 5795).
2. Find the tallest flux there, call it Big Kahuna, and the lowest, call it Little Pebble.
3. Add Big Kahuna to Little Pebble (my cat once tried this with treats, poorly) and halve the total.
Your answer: 5.2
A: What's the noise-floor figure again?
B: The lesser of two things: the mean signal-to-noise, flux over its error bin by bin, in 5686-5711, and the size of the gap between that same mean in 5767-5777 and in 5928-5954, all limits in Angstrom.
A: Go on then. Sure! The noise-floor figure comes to 4.7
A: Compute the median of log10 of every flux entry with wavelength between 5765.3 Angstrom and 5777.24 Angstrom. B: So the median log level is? 0.732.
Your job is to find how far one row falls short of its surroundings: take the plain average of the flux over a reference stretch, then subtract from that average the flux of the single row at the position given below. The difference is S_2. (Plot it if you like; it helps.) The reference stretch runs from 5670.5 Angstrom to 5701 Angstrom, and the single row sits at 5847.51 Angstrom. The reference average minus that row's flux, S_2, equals -0.27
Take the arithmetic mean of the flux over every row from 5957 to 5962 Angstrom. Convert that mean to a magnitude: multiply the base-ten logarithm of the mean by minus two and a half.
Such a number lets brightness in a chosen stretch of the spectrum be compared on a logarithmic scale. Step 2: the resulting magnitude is -1.83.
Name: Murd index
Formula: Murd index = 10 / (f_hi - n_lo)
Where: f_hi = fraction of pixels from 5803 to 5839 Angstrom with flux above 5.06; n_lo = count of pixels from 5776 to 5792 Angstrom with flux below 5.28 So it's -1.6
